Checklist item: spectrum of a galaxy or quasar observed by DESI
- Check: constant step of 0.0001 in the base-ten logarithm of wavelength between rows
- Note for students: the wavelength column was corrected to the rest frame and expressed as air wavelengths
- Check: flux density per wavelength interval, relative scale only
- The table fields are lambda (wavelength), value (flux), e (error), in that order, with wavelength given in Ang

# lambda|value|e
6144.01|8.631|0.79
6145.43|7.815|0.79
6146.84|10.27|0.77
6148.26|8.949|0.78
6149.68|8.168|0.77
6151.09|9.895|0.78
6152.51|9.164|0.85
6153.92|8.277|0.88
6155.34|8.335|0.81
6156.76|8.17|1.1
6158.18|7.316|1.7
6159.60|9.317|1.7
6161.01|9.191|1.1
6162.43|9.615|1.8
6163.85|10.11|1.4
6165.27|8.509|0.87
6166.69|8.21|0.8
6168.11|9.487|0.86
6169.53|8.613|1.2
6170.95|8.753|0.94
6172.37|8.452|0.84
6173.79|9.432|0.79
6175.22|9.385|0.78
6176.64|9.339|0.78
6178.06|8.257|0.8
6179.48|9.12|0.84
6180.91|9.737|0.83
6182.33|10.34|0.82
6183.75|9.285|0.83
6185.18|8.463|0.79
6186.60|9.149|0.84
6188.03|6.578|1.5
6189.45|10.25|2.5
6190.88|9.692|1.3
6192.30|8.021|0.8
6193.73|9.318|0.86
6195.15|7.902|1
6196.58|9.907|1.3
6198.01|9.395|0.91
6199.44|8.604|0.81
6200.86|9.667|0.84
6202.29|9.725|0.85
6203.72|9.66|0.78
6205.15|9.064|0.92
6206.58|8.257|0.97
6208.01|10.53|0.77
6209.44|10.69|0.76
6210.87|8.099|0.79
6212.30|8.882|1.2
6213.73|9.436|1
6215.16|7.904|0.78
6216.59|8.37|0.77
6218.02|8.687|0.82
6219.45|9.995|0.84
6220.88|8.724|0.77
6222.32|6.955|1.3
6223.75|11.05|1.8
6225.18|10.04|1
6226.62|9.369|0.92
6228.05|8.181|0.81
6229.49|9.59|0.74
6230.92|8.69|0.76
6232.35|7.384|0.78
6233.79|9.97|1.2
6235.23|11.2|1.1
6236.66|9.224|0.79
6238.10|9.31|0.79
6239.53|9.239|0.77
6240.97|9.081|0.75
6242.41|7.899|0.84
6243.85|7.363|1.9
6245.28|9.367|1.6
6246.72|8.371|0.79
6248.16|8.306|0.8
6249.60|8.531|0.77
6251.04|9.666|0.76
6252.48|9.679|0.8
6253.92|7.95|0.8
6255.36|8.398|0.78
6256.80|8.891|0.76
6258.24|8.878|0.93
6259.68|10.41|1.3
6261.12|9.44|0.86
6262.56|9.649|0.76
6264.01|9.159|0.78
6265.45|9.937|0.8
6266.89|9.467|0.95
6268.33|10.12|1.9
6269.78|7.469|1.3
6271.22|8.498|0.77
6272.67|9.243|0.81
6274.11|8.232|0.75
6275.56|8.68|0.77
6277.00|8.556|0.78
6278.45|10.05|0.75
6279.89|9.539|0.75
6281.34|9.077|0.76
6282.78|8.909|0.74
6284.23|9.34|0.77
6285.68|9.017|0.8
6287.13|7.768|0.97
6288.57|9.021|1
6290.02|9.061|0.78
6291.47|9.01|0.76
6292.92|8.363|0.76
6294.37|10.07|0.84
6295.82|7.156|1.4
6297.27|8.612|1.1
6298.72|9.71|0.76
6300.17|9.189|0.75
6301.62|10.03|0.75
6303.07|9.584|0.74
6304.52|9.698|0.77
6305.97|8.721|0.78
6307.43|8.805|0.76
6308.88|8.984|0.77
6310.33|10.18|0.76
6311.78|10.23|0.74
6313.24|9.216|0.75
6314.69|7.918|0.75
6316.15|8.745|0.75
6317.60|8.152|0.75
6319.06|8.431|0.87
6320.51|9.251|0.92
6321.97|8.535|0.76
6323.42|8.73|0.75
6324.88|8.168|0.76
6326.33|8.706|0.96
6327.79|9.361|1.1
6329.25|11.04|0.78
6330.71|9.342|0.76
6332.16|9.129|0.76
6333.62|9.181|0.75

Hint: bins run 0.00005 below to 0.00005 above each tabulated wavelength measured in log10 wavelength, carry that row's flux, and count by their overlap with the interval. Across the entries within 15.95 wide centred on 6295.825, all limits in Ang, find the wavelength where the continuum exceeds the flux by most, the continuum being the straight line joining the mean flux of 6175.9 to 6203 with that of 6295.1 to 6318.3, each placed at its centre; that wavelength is 6295.82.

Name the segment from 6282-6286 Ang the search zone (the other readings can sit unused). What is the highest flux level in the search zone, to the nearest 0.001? 9.340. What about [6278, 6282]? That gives 10.050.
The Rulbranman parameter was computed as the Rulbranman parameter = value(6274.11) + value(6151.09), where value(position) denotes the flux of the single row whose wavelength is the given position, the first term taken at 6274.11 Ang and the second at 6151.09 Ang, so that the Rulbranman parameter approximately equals 18.1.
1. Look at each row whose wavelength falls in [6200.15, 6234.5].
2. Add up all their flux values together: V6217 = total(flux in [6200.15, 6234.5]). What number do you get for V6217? 219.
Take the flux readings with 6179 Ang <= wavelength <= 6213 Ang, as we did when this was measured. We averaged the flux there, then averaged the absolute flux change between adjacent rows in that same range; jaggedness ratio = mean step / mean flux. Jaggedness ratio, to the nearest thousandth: 0.126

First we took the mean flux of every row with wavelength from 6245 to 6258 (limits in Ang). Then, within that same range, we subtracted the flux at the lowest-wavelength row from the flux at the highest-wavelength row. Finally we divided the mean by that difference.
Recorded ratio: -18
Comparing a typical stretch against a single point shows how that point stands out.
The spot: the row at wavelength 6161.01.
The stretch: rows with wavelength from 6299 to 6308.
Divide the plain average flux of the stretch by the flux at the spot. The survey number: 1.02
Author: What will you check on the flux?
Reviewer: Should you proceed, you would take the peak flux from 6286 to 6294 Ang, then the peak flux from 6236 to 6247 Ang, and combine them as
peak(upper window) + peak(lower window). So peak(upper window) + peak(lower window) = 18.4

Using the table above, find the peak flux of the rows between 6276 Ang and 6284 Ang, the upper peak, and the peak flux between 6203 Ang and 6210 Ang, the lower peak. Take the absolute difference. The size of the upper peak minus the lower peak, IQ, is 0.64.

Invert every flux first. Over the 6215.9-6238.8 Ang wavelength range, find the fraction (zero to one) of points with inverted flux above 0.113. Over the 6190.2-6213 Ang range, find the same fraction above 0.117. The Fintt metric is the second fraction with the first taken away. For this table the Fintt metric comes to -0.19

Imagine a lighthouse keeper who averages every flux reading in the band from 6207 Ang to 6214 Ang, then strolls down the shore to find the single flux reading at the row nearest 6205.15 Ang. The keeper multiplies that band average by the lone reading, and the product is 86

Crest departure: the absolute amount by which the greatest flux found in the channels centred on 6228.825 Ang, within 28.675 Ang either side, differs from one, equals 10.2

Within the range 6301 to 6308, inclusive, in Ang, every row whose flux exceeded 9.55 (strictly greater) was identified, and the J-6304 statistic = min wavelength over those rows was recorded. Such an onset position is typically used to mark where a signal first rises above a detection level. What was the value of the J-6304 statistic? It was 6301.62 Ang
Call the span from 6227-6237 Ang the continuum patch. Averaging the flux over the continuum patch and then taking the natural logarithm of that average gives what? 2.22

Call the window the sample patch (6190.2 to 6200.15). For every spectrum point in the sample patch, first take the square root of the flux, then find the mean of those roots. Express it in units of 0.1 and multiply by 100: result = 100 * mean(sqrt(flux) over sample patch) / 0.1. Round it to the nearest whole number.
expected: 2994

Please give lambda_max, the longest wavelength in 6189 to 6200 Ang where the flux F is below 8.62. 6199.44 Ang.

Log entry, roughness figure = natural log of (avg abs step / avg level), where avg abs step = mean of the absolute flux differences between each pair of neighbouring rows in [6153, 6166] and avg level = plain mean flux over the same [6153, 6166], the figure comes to -2.5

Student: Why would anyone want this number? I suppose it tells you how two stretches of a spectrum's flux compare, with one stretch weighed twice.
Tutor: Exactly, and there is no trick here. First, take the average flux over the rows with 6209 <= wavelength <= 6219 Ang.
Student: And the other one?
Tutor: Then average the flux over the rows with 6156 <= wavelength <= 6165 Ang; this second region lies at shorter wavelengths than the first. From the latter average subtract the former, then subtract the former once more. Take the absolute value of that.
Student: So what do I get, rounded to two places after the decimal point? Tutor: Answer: 8.78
